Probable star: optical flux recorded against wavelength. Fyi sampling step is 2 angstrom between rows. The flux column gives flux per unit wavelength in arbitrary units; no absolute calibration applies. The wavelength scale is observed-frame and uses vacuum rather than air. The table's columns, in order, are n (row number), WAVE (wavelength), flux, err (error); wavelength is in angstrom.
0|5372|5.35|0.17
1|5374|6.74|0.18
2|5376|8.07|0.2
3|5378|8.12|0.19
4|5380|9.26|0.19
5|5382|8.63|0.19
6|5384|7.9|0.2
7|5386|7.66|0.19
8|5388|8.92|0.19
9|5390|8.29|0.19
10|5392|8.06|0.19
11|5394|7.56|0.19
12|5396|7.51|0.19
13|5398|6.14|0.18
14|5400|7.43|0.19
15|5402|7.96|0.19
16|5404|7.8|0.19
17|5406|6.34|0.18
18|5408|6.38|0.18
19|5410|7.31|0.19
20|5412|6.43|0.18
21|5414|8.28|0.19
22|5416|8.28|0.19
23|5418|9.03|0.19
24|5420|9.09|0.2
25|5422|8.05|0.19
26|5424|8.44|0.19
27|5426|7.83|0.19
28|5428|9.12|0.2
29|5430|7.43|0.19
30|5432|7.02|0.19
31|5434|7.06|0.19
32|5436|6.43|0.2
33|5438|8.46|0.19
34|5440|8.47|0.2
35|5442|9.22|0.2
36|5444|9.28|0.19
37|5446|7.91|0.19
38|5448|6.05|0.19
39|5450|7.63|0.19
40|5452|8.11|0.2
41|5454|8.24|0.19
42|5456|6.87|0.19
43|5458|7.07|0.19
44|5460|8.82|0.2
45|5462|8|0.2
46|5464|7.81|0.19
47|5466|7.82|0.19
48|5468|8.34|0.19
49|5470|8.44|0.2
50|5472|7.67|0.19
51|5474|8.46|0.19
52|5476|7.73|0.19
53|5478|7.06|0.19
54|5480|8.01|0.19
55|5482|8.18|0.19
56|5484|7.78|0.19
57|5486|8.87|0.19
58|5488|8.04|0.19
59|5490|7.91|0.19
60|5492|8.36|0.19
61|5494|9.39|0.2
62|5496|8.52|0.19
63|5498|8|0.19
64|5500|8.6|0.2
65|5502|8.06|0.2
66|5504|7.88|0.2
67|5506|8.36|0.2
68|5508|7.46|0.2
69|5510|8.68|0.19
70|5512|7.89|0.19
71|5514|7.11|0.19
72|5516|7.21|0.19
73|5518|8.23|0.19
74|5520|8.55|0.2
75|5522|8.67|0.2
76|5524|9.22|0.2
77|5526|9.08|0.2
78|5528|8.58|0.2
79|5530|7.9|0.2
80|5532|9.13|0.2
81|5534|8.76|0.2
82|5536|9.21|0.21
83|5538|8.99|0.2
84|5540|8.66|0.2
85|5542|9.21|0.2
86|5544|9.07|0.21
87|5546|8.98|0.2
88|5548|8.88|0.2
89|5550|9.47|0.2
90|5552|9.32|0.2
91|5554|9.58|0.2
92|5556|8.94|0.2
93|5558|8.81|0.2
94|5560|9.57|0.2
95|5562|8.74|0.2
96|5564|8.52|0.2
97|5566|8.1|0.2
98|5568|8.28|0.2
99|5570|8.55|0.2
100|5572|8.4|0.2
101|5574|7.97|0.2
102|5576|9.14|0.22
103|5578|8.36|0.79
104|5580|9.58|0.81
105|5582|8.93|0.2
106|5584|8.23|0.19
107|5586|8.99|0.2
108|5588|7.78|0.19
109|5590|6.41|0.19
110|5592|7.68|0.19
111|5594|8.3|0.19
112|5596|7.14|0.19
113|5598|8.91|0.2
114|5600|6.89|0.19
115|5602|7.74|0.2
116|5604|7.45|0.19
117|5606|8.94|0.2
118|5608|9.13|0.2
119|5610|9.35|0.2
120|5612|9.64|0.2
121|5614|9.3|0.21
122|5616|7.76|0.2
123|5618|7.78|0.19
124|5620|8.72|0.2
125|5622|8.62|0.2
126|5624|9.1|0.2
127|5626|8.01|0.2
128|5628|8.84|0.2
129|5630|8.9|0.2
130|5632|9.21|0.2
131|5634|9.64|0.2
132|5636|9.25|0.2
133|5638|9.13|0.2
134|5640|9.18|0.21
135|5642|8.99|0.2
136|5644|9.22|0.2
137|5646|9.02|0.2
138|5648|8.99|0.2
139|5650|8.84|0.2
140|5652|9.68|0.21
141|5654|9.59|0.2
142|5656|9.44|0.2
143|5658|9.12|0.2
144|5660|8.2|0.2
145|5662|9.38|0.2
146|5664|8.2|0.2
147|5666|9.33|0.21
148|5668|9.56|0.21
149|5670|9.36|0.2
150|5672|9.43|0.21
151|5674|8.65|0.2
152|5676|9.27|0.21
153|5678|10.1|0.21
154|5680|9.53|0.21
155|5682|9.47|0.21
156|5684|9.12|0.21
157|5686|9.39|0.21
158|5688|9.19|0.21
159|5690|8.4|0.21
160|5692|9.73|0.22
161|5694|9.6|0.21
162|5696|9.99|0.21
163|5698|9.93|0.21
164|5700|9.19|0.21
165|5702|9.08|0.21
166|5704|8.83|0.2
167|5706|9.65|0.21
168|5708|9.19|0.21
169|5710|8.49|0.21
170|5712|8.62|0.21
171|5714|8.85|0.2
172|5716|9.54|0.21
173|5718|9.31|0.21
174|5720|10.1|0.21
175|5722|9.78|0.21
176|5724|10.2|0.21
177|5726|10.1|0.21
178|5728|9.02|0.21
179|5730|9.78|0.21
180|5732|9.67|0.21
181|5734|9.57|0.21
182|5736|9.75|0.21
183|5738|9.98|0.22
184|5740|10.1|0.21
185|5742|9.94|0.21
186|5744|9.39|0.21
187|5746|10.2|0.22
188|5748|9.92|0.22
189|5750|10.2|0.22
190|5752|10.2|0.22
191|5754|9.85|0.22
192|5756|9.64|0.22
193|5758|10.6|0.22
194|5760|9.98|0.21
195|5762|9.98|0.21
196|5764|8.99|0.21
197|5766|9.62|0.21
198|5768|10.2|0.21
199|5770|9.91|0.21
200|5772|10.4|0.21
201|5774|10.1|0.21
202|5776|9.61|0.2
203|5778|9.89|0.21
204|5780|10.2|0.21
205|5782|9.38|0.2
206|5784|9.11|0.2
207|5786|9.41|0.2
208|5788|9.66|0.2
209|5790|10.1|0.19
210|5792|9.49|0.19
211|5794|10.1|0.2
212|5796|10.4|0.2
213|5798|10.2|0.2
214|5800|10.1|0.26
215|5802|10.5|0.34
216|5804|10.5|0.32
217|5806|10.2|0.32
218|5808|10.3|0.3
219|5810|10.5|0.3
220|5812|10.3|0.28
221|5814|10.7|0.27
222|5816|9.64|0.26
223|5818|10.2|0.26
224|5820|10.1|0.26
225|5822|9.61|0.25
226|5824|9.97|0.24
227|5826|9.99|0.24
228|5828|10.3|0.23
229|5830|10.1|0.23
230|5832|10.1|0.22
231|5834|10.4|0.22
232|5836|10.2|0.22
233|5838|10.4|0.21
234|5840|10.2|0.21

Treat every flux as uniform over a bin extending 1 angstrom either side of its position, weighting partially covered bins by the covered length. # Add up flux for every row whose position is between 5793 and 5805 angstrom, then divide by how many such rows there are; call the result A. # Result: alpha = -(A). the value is -10.3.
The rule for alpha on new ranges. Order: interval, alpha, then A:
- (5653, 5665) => -9.0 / 9.0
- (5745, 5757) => -10.0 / 10.0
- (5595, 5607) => -7.8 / 7.8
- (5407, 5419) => -7.6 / 7.6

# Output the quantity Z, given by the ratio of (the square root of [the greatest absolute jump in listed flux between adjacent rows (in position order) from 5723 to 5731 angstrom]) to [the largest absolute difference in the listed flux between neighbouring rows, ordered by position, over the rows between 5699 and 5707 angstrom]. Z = 1.3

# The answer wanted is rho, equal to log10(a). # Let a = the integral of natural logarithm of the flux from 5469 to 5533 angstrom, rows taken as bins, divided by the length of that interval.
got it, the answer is 0.323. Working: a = 2.10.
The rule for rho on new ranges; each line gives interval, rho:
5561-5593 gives 0.326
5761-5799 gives 0.359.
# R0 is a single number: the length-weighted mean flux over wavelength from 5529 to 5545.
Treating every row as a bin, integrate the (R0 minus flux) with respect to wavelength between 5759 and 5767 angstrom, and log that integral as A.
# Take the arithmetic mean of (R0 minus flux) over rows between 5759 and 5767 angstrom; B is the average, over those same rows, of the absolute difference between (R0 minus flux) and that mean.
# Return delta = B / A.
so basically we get -0.05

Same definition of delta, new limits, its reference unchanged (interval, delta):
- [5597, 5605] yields 0.06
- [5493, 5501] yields 0.20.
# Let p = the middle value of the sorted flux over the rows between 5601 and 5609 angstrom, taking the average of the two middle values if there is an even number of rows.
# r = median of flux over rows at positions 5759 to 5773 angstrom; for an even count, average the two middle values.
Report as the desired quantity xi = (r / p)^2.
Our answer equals 1.4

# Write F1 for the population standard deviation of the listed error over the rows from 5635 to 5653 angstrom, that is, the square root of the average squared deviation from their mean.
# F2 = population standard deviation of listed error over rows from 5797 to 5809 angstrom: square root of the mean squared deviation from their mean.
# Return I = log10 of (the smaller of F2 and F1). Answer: -2.38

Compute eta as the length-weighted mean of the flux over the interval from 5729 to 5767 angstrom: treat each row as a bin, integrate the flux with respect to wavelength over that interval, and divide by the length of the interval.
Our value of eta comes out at 9.9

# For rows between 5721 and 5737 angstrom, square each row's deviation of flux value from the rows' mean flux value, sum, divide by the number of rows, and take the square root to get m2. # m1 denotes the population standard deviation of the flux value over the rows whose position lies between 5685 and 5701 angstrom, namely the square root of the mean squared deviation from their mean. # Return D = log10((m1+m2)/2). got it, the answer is -0.39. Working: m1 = 0.48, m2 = 0.33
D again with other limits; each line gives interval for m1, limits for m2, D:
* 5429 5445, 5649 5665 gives -0.11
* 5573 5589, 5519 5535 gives -0.31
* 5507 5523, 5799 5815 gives -0.40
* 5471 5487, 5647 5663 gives -0.32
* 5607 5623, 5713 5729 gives -0.24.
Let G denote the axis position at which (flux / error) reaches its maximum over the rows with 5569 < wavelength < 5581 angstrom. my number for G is 5570 angstrom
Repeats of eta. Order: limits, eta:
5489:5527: 8.3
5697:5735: 9.4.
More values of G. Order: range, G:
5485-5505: 5494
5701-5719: 5706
